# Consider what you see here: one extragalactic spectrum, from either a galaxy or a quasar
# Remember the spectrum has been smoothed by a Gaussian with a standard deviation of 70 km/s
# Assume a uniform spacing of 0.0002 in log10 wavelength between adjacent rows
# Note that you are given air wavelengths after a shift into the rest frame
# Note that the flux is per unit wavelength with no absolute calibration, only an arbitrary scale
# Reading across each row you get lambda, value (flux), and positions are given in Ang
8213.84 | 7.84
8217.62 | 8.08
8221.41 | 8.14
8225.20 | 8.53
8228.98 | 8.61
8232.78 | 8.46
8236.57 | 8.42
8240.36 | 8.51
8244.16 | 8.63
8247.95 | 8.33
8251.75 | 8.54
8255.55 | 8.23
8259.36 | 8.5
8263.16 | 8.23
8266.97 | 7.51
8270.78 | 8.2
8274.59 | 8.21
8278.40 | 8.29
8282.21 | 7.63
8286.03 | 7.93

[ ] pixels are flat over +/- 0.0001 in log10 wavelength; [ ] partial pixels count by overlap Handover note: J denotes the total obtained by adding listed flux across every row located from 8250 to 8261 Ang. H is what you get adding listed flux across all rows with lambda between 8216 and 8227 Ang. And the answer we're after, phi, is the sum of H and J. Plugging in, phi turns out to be 50.0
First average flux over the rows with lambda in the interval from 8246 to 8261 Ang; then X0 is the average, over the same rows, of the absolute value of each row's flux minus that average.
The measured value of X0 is 0.12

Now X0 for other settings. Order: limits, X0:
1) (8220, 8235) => 0.15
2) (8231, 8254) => 0.08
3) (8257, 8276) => 0.25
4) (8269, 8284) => 0.23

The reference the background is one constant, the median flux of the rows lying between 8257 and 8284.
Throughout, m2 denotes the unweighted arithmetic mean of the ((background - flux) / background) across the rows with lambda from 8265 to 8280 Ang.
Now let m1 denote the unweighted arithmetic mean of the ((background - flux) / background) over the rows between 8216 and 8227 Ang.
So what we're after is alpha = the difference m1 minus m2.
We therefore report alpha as -0.02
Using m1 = -0.005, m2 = 0.019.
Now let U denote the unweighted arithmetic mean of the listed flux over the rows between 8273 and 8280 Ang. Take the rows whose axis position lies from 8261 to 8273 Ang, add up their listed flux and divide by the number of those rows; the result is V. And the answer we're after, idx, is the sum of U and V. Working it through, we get 16.2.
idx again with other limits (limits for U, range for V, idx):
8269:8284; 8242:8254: 16.6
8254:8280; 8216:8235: 16.5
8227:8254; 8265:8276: 16.5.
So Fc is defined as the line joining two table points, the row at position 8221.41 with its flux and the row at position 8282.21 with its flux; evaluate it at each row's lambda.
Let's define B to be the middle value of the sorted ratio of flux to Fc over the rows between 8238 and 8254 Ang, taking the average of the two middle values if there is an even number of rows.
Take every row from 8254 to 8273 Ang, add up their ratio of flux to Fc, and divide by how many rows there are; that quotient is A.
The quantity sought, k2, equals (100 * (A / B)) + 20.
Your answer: 117.2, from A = 1.04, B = 1.07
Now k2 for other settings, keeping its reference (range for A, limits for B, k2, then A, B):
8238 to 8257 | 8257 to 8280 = 120.3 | 1.07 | 1.06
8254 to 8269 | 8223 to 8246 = 118.2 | 1.04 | 1.06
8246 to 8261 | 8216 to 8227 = 126.7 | 1.07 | 1.00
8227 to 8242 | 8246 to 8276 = 120.0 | 1.06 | 1.06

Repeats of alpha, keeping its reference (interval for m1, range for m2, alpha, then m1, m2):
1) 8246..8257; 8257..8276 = -0.03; -0.019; 0.010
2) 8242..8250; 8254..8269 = -0.04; -0.033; 0.011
